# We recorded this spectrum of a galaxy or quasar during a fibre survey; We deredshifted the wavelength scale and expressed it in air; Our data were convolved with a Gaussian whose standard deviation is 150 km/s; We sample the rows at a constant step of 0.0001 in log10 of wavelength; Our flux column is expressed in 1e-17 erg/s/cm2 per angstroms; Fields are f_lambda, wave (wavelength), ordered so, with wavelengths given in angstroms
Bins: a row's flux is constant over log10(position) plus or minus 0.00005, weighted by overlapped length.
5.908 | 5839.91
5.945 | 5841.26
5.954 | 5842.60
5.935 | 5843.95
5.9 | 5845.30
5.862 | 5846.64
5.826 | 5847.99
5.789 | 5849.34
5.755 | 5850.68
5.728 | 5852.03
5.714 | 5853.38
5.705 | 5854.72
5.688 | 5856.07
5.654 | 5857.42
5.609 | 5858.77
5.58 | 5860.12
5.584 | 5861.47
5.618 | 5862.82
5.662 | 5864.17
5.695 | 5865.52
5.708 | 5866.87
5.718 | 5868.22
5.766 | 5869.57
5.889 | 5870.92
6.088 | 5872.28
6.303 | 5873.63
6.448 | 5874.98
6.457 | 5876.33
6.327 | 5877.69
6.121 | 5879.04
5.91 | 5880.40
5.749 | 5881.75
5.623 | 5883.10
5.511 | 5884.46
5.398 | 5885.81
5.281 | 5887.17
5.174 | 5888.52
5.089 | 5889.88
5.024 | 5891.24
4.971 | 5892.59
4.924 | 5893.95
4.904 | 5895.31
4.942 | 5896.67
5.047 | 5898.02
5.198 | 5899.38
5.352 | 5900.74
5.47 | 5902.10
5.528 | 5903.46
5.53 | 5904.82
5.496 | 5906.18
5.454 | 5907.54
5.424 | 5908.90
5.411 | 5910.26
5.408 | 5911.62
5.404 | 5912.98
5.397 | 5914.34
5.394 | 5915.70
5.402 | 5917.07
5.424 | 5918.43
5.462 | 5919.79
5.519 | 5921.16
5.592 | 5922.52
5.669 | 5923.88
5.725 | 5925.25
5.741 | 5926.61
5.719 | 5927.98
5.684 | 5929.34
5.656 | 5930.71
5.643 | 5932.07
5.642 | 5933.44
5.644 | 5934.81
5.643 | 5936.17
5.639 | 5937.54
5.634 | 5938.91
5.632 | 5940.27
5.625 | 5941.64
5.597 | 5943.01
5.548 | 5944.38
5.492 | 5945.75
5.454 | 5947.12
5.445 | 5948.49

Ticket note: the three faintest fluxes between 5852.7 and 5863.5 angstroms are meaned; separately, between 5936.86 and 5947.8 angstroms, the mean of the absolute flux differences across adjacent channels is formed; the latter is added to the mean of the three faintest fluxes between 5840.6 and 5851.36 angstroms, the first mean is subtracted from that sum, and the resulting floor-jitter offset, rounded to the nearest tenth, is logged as 0.2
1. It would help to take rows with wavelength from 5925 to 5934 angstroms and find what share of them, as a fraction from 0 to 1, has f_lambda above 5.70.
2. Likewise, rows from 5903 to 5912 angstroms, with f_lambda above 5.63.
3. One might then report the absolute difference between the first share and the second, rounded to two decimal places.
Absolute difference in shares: 0.43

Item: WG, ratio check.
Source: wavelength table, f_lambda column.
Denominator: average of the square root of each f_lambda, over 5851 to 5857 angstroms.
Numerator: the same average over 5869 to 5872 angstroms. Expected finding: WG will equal 1.01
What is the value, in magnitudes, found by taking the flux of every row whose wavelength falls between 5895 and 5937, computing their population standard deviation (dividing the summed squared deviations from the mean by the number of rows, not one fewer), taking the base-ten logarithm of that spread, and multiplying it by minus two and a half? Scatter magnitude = 1.7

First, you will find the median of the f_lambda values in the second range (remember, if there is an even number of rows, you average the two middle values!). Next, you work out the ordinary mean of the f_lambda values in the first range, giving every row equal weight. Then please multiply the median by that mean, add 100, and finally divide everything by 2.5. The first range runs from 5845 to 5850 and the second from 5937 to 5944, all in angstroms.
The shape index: 53.2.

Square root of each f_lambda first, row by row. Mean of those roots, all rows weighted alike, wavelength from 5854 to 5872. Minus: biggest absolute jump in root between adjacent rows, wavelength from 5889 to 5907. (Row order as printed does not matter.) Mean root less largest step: 2.35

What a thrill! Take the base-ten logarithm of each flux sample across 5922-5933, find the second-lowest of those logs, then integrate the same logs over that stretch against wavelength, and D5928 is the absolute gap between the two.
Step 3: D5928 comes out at 7.5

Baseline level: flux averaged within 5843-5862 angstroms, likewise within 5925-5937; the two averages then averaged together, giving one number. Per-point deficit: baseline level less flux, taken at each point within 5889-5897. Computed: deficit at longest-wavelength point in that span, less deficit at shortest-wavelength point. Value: 0.15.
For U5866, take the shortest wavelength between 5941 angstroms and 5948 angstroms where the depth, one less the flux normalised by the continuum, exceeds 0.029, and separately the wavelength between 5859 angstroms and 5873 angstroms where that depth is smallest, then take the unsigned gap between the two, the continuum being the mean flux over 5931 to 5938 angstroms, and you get 74.8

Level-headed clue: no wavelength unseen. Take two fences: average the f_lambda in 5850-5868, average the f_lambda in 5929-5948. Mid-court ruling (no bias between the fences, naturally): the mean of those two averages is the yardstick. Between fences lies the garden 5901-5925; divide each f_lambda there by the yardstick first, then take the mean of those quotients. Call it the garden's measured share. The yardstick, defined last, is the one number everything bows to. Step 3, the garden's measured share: 0.97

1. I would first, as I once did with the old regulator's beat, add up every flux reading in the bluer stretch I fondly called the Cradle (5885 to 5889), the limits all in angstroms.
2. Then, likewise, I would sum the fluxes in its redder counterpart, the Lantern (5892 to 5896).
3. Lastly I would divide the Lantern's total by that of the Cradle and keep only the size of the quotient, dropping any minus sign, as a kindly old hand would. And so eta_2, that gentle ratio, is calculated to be 0.93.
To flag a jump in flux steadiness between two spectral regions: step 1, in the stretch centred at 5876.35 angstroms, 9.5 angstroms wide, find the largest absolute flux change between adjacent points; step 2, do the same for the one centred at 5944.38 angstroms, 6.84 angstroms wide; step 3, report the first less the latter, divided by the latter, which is 2.8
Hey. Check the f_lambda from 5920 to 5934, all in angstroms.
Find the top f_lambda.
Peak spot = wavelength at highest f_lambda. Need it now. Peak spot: 5926.61 angstroms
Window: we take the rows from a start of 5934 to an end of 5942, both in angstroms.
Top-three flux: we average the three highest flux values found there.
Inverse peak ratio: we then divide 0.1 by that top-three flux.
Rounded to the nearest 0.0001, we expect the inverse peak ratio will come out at 0.0177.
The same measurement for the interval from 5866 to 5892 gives 0.0156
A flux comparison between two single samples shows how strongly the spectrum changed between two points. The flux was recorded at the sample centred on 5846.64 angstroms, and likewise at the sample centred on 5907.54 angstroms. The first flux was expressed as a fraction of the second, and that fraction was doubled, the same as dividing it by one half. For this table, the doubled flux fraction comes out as 2.15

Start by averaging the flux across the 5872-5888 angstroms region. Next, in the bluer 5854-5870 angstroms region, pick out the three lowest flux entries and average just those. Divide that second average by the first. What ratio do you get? 0.94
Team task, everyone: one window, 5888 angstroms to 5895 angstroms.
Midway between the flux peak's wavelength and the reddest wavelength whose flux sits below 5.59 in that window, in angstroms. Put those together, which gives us 5891.2 angstroms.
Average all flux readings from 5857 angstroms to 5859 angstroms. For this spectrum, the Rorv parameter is 5.63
